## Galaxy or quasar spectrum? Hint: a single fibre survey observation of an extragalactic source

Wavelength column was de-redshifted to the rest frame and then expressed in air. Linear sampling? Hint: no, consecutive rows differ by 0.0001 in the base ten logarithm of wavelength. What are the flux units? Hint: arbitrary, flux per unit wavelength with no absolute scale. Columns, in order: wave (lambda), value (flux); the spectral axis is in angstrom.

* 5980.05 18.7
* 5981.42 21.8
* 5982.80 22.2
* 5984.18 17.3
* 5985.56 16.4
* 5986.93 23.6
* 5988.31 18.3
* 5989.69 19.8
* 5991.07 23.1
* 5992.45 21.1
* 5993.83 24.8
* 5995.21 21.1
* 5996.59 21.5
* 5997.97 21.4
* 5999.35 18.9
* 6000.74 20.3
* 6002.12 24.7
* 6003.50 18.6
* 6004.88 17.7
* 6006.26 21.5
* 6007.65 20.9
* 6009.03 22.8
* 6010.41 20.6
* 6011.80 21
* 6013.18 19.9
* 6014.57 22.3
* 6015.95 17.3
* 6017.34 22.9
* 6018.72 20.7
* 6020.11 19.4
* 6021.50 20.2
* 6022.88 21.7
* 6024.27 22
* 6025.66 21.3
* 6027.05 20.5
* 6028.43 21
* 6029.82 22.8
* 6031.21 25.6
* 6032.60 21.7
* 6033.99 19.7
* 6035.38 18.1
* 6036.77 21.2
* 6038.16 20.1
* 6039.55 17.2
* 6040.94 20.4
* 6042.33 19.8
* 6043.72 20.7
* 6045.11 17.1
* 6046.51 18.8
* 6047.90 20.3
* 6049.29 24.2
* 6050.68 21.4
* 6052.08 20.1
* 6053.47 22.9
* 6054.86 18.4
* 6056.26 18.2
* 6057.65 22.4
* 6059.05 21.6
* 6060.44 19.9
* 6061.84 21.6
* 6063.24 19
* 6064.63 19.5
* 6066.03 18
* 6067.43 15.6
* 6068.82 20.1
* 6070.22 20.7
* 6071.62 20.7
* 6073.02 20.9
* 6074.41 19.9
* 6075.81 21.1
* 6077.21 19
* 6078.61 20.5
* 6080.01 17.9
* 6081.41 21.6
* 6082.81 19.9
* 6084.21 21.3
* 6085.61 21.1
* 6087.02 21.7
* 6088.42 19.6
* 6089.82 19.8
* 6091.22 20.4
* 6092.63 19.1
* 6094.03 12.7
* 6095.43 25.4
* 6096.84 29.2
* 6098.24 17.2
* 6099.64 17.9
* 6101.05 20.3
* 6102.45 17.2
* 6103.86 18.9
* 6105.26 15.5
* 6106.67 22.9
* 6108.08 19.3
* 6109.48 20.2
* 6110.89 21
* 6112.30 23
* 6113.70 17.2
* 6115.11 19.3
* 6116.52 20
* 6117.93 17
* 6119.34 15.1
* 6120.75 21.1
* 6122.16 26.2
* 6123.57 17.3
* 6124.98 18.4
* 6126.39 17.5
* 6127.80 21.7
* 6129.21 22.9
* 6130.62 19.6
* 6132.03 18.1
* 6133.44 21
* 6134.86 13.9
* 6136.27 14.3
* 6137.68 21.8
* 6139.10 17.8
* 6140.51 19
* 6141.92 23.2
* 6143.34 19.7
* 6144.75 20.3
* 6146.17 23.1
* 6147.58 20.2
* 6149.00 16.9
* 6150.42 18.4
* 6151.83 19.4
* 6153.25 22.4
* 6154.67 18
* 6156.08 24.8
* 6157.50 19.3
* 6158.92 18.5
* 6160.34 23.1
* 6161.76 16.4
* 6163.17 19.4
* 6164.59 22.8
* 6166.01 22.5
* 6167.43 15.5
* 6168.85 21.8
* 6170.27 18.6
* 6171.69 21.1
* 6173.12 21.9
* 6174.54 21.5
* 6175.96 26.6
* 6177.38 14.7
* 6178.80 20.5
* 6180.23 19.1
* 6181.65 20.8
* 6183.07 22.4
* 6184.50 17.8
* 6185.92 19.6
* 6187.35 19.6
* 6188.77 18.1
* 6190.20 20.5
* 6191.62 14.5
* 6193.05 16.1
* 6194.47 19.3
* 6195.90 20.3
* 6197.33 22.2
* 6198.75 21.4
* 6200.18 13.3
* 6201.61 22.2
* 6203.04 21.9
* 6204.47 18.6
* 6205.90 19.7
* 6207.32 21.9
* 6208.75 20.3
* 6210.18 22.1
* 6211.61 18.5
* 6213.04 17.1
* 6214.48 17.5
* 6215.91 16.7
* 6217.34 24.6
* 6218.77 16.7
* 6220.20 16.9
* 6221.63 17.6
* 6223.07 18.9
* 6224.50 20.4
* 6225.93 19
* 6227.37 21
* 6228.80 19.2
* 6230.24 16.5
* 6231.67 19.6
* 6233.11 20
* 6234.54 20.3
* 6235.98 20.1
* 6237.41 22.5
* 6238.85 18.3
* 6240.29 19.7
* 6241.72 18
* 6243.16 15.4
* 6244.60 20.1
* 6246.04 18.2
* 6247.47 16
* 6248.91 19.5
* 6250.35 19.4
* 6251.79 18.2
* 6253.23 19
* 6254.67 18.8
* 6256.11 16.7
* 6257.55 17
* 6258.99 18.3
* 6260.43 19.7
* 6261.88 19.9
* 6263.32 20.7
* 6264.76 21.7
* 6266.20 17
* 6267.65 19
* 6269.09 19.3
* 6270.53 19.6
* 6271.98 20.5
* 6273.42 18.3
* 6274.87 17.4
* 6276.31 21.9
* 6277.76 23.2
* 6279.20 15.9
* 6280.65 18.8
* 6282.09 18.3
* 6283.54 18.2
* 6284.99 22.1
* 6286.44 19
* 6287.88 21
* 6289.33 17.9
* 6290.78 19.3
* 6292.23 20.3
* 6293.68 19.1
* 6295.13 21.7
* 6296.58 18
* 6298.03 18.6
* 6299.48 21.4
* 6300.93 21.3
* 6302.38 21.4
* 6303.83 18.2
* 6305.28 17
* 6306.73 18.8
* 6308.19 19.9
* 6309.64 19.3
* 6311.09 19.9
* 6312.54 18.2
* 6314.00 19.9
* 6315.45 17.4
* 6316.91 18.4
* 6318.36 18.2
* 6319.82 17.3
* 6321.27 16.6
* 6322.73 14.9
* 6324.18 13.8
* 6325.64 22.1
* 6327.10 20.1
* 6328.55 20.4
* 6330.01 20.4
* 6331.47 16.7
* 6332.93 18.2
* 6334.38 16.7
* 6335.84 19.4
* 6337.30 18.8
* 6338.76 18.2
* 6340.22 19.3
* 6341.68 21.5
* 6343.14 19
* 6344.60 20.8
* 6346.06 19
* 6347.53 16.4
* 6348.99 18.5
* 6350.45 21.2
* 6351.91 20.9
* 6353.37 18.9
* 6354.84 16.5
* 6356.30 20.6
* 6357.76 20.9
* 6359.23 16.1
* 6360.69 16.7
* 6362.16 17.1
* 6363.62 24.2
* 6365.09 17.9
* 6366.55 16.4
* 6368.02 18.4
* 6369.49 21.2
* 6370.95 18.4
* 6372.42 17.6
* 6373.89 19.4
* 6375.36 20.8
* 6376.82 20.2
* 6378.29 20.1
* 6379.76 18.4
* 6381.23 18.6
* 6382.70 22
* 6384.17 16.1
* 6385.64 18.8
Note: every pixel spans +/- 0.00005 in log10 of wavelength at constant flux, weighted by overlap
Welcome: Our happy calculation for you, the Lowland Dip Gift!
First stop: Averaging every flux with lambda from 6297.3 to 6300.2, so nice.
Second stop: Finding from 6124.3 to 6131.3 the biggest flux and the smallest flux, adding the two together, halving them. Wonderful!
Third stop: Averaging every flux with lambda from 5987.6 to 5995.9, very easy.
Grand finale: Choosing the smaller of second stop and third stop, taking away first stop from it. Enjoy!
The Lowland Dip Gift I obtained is 0.20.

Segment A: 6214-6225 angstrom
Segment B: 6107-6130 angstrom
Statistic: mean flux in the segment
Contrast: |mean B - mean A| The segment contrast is 1.2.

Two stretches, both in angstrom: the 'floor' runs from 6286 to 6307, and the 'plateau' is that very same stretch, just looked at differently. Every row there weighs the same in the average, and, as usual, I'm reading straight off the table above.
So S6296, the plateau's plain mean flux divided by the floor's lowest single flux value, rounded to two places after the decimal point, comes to 1.15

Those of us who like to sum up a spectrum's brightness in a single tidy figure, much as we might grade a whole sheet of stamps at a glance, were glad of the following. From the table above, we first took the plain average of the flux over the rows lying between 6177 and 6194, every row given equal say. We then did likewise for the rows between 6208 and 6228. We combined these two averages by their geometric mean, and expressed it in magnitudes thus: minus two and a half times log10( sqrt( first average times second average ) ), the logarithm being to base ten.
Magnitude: -3.19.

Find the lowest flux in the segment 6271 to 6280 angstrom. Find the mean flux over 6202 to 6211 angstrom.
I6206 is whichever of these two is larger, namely 20.8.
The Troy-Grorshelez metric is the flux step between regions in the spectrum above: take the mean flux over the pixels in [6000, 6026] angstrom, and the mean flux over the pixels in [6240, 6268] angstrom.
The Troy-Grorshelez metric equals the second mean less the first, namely -2.2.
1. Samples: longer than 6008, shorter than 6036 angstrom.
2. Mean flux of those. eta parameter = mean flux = 21.1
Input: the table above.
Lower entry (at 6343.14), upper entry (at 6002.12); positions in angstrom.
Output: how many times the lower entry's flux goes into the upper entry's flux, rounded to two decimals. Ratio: 1.30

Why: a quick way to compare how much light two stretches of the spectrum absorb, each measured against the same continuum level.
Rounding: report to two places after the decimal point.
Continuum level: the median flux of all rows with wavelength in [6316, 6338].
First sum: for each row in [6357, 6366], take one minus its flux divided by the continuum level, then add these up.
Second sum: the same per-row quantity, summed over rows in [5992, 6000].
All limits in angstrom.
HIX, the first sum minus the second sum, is 0.87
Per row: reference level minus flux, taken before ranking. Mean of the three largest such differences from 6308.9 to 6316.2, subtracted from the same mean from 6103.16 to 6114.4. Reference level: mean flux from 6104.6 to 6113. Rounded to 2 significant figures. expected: 1.1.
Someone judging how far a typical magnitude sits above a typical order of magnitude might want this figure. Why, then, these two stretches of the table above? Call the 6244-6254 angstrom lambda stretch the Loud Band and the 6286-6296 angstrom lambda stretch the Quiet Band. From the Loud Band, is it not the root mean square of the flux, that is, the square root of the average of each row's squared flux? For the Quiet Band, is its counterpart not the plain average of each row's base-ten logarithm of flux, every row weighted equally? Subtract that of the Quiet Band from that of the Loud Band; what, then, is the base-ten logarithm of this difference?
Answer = 1.24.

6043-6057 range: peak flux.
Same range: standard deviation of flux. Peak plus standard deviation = 26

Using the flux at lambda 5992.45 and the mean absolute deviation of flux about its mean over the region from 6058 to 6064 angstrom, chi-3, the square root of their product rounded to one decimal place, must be 4.8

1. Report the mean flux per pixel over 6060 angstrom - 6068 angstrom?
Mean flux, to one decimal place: 18.9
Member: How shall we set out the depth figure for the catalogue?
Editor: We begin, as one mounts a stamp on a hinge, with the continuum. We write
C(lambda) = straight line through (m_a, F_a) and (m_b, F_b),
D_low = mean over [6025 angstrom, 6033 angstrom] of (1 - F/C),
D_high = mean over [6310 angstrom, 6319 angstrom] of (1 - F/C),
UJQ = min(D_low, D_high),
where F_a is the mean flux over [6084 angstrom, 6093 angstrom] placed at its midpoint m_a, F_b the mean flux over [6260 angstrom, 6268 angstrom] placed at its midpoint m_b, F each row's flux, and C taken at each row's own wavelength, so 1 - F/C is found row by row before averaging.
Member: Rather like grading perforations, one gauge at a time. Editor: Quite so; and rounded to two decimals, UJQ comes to -0.07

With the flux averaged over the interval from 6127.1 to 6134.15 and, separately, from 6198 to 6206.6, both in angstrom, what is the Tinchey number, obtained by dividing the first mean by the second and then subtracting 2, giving -0.94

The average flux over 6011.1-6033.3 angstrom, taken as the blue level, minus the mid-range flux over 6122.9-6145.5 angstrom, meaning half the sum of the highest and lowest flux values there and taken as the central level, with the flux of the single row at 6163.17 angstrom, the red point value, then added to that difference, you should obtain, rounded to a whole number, 22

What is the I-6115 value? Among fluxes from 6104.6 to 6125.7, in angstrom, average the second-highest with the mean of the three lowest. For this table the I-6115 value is 19.4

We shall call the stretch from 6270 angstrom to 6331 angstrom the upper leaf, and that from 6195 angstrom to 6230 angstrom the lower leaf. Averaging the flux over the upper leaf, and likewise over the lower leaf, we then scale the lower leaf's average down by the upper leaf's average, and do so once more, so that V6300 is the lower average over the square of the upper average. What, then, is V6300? 0.0532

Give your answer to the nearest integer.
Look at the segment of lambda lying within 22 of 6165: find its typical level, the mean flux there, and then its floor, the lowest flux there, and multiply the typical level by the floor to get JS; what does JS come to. 297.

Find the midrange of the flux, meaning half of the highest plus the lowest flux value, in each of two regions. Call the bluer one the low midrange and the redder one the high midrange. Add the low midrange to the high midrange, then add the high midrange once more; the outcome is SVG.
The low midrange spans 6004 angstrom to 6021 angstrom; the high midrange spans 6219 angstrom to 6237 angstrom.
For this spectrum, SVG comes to 57.6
